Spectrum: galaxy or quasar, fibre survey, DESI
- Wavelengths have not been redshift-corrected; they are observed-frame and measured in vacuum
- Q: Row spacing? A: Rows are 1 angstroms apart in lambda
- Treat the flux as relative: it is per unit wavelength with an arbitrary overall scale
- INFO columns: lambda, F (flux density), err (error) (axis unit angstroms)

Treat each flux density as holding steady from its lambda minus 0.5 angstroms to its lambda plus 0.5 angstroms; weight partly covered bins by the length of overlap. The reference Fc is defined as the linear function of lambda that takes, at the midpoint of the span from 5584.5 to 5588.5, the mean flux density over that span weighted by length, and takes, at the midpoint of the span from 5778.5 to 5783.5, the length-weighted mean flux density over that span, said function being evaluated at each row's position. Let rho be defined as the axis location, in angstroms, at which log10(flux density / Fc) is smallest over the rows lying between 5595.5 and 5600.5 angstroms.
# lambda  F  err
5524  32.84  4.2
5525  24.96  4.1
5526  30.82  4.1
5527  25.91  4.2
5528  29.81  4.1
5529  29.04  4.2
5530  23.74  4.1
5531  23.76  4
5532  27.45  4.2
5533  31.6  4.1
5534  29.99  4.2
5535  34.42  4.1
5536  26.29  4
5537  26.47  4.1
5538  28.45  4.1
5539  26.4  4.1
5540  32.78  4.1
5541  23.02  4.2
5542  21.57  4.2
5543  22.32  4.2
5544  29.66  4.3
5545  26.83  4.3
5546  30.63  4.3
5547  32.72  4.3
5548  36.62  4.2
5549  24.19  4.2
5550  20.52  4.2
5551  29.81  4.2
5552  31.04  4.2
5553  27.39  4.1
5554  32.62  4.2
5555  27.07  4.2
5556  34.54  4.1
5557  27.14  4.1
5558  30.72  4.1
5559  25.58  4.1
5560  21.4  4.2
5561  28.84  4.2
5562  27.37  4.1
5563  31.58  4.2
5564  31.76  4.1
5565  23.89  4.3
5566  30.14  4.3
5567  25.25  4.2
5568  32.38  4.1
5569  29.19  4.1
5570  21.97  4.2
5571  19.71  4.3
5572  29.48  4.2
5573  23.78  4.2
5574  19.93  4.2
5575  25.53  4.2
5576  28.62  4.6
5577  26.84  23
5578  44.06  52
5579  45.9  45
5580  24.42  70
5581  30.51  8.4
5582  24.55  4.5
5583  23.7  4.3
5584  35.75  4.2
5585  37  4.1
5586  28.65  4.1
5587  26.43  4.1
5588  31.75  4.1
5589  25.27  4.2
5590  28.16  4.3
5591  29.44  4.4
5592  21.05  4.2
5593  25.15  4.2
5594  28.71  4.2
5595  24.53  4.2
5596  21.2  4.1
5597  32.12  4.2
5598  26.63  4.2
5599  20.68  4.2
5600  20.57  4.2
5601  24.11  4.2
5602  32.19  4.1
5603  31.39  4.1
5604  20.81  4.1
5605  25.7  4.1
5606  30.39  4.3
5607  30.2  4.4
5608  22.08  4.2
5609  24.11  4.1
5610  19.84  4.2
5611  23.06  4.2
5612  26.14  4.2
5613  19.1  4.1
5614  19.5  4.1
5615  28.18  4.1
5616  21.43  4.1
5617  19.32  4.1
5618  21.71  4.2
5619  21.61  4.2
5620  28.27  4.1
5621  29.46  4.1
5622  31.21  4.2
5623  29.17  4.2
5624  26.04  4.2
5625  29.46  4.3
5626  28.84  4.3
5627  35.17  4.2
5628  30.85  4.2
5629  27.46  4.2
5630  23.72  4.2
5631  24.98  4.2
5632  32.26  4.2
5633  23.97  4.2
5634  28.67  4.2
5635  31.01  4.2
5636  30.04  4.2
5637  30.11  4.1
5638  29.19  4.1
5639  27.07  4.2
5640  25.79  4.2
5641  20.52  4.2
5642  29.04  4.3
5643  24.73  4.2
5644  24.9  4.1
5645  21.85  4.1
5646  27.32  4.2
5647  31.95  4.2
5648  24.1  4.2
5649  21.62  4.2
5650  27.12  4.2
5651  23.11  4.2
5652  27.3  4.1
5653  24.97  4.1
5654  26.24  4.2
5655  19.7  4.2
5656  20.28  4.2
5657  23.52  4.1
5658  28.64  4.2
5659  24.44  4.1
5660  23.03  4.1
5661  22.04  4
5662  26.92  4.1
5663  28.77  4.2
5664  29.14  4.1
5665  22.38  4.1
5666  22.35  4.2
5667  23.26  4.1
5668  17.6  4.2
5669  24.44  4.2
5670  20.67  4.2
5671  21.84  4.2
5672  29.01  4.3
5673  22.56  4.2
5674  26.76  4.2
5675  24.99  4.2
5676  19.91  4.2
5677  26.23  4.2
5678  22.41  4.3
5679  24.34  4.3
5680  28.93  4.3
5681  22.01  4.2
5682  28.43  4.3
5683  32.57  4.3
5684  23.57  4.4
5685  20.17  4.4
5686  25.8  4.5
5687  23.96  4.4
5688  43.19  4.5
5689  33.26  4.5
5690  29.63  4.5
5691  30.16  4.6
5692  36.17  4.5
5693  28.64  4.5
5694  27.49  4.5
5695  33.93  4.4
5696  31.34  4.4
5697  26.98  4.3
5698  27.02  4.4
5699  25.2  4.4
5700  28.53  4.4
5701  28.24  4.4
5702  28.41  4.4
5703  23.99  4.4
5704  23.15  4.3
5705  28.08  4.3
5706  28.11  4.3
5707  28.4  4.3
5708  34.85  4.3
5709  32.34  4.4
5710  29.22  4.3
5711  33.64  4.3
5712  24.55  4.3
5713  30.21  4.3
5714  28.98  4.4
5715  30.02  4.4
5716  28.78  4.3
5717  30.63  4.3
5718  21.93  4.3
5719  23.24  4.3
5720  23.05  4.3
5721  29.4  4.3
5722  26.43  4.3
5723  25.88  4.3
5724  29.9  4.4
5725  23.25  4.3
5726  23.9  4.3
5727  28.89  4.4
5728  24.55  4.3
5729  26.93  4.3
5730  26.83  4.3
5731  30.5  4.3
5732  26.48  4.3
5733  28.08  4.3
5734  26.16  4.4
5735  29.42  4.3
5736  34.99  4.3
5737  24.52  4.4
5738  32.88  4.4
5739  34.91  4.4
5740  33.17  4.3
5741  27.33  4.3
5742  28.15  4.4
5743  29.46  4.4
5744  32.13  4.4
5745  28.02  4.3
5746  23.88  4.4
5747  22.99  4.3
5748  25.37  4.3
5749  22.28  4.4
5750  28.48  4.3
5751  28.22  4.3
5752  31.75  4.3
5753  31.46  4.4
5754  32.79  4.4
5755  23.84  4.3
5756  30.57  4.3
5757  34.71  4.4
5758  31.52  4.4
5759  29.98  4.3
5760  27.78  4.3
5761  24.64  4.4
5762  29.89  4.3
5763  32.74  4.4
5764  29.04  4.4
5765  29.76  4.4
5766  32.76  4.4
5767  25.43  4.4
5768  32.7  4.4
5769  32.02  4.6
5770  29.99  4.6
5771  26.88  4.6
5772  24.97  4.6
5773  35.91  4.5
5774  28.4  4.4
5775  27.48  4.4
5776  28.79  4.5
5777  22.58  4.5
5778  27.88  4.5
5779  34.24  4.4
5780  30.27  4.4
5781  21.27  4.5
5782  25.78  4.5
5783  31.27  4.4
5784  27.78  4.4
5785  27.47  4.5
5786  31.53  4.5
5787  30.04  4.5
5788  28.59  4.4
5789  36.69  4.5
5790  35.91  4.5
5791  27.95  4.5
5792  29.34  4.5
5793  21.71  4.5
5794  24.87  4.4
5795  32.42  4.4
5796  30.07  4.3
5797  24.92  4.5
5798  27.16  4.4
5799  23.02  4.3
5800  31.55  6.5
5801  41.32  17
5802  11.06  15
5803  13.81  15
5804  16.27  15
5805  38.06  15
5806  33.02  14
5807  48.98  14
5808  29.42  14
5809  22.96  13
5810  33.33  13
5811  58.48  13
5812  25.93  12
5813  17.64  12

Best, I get 5600 angstroms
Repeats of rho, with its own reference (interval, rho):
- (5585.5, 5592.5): 5592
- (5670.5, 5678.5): 5676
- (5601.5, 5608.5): 5604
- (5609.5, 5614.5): 5613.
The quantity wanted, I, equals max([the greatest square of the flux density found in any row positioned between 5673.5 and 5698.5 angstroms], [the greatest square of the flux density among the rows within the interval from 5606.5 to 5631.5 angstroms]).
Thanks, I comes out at 1865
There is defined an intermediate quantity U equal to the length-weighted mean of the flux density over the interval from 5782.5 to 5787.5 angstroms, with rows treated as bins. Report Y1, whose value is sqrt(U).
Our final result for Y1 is 5.44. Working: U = 29.6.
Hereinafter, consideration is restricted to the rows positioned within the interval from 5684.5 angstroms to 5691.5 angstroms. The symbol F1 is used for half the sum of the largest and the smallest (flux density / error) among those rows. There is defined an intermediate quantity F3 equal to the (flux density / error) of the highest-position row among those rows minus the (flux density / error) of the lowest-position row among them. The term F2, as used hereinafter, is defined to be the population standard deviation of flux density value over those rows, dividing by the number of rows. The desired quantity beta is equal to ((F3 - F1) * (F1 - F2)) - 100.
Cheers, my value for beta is -101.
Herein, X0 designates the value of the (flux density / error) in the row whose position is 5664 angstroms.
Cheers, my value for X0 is 7.1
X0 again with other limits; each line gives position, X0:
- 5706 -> 6.5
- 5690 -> 6.6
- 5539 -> 6.4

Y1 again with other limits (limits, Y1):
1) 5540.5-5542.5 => 4.72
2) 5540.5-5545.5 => 4.97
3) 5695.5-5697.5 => 5.40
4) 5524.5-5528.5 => 5.28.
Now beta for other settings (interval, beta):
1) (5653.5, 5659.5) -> -116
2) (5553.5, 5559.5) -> -136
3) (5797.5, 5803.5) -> -40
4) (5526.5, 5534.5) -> -123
